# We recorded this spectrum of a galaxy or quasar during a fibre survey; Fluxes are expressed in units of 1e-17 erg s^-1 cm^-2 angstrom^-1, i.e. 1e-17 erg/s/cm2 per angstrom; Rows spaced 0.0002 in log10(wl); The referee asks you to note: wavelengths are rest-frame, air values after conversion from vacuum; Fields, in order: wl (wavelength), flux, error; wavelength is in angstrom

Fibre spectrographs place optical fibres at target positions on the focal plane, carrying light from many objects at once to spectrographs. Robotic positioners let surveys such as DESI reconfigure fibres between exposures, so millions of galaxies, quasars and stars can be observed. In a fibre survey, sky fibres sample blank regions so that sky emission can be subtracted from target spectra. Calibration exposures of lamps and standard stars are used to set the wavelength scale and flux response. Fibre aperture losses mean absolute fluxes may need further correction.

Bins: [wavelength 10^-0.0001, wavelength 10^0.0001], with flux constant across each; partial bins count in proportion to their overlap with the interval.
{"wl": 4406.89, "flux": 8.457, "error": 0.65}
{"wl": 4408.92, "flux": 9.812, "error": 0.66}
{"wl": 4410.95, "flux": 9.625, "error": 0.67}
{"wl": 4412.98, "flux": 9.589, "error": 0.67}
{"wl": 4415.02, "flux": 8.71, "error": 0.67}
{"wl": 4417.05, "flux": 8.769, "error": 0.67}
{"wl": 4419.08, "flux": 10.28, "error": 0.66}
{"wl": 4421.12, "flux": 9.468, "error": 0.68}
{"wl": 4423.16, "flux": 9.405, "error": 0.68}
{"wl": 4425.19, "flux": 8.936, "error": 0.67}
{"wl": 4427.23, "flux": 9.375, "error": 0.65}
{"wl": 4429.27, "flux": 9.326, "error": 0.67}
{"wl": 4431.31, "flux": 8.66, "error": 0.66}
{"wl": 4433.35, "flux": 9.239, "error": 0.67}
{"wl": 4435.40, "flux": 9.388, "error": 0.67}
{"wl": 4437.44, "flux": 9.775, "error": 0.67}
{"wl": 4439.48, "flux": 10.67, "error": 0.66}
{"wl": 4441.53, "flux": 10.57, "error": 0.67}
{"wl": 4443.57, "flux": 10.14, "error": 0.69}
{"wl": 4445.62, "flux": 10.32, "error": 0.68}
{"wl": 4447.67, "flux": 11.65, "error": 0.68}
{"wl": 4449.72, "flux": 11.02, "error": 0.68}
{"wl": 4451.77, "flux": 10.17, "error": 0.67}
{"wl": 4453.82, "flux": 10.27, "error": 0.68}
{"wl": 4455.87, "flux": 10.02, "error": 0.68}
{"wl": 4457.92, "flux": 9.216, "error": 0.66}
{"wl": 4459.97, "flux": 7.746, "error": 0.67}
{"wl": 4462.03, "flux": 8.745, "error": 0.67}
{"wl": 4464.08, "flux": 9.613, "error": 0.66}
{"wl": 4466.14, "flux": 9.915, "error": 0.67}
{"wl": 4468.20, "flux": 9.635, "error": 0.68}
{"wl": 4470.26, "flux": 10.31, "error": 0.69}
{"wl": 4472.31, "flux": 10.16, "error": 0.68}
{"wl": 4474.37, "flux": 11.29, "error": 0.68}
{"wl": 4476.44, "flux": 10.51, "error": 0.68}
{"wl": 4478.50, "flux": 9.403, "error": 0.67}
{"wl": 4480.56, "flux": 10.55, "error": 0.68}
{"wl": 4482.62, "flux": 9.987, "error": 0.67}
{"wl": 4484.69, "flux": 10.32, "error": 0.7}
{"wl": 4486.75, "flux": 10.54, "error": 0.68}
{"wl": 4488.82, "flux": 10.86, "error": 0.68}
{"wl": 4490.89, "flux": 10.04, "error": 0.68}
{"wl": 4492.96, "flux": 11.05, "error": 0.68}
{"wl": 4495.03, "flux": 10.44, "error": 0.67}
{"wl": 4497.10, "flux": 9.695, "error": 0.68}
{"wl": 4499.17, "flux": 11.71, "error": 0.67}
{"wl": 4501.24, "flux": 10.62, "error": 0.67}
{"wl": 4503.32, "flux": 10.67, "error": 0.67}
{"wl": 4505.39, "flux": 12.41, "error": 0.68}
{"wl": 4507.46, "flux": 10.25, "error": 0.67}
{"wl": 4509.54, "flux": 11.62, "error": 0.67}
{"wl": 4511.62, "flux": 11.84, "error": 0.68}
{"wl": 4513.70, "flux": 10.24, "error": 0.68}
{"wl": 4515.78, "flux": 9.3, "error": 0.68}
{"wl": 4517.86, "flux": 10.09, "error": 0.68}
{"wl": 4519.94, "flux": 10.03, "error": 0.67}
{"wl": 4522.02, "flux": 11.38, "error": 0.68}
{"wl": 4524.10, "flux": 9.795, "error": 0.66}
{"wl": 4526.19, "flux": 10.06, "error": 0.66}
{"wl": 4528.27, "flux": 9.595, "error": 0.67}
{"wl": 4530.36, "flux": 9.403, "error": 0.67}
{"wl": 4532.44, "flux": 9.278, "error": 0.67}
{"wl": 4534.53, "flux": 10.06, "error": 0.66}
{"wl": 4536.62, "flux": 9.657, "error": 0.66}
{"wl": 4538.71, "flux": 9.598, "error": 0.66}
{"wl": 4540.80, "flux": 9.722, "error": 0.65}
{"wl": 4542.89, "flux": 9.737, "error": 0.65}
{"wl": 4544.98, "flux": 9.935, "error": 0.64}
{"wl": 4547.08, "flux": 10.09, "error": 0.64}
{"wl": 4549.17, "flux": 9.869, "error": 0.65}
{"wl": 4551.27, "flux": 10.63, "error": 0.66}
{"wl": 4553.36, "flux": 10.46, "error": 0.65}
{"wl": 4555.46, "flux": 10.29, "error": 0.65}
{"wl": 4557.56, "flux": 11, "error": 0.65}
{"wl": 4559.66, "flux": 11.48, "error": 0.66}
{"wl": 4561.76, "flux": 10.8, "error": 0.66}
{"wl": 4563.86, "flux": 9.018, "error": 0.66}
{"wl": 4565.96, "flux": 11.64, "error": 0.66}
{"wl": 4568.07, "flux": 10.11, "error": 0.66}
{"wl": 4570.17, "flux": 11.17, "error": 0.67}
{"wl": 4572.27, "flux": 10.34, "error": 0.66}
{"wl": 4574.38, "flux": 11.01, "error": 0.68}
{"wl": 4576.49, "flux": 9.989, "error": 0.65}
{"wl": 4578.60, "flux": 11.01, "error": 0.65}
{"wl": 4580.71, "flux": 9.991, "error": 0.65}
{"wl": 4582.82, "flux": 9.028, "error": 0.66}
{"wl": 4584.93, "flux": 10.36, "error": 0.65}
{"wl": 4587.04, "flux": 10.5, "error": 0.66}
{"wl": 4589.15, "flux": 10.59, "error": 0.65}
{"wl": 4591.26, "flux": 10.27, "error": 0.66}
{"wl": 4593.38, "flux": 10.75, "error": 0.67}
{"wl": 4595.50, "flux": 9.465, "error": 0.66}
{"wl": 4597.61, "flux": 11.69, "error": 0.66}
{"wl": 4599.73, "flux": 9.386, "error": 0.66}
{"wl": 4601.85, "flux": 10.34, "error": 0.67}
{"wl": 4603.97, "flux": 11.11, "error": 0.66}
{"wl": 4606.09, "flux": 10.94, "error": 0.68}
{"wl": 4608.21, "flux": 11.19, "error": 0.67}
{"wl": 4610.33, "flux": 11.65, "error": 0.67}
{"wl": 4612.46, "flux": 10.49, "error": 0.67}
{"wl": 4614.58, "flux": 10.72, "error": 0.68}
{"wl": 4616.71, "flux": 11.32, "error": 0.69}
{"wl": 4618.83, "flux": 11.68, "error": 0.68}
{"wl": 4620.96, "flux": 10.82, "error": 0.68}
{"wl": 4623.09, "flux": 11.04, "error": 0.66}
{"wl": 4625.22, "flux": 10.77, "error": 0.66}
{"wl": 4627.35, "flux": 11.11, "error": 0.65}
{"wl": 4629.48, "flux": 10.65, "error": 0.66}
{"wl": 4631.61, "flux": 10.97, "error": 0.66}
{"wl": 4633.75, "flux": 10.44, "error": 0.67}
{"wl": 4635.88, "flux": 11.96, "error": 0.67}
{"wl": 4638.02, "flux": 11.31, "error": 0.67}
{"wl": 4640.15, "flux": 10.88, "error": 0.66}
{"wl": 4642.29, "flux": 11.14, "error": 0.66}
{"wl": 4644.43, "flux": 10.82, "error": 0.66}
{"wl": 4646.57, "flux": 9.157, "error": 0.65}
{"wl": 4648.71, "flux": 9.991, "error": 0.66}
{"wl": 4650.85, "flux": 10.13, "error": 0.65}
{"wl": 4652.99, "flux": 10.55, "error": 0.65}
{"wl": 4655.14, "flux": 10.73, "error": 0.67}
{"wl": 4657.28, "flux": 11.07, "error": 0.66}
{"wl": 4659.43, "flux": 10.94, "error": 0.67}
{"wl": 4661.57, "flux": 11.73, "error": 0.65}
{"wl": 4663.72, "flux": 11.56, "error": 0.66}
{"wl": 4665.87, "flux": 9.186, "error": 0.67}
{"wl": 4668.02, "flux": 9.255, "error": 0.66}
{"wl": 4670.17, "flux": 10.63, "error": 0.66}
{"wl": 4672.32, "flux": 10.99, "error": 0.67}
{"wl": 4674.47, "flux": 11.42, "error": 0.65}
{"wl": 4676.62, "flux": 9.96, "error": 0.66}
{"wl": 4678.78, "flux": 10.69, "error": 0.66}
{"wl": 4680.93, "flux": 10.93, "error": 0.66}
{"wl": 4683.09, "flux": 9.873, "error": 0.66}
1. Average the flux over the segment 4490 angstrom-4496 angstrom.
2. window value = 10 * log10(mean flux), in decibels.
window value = 10.2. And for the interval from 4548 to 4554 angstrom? 10.1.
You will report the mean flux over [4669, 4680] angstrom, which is 10.7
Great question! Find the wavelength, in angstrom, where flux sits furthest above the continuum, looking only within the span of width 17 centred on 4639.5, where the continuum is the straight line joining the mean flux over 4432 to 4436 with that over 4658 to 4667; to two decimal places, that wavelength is 4635.88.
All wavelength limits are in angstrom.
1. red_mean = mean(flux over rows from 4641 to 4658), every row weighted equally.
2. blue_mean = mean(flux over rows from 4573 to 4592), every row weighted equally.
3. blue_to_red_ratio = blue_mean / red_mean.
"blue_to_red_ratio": 0.99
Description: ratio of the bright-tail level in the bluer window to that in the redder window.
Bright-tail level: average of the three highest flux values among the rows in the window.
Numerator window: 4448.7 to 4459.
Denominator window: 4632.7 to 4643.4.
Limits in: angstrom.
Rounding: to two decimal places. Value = 0.91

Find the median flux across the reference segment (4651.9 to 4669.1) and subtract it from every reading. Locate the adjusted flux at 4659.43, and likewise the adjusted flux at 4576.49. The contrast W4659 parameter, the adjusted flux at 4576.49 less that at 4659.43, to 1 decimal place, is -1.0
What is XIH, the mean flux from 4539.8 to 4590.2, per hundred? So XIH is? 0.104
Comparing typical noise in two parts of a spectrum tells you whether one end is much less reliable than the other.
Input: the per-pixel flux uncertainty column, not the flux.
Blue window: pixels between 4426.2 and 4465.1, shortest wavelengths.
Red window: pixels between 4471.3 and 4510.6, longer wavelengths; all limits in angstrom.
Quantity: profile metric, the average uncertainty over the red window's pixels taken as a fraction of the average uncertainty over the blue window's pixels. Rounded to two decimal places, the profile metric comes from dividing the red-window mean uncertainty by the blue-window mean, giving 1.01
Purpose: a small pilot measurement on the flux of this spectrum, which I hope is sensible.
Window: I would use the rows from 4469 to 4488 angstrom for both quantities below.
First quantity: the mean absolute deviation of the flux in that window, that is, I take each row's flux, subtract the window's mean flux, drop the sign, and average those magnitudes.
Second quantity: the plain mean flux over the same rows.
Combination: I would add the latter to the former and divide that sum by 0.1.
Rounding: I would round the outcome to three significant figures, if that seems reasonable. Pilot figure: 107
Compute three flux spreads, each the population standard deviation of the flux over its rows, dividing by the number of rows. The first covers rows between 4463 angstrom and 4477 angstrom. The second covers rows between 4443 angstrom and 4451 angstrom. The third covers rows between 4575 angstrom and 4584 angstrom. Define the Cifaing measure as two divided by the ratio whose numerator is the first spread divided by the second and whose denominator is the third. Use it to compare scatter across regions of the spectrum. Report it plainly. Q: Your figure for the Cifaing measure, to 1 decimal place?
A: 1.6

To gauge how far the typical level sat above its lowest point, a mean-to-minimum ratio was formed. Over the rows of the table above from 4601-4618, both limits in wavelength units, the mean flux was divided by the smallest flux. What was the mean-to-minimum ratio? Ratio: 1.06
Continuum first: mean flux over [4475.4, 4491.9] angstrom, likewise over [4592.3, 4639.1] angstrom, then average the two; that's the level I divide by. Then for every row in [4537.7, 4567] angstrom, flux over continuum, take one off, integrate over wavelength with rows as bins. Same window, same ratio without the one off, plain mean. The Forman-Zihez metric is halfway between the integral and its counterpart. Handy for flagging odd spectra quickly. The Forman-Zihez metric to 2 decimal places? 0.10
